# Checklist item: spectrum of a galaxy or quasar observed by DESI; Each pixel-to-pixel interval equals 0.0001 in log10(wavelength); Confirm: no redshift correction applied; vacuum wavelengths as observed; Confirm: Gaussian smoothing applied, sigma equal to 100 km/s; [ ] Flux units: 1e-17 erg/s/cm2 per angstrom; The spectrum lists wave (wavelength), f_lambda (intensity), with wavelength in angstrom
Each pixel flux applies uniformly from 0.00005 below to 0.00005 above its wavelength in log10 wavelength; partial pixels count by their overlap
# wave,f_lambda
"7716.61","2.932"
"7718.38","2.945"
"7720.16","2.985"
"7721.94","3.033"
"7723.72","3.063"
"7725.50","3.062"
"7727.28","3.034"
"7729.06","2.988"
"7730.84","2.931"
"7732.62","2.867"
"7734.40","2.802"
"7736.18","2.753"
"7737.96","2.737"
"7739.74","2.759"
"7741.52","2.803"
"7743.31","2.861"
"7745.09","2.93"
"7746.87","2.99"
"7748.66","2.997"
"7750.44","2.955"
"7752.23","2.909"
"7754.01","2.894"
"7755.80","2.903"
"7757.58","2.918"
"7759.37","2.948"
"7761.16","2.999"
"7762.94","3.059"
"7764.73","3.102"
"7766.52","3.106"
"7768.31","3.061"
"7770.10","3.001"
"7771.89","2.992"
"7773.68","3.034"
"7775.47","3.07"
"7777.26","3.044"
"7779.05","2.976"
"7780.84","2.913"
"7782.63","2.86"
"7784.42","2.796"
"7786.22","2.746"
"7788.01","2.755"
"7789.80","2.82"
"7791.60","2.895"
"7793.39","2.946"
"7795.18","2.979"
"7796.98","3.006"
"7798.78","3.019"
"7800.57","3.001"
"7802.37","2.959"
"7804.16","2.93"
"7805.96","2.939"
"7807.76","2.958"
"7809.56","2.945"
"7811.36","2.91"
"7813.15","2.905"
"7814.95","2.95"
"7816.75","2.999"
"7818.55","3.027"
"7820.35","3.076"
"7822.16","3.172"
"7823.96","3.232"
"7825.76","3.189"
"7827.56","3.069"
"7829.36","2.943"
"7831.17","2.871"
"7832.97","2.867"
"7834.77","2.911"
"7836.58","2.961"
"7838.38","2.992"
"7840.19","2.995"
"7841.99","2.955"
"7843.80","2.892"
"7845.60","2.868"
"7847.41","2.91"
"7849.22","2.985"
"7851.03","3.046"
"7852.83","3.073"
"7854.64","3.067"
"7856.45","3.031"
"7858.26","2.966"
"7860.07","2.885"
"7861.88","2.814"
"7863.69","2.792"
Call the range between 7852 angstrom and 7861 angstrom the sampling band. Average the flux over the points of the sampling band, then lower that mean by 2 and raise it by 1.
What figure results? 2.00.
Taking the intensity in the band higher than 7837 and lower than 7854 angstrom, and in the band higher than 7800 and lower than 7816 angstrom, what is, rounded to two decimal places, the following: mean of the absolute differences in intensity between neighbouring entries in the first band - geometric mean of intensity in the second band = -2.90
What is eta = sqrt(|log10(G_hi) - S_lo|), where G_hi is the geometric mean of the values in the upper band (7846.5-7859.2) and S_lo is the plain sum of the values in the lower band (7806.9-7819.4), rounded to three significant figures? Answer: 4.50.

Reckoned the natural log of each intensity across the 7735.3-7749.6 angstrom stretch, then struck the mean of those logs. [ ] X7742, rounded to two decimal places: 1.05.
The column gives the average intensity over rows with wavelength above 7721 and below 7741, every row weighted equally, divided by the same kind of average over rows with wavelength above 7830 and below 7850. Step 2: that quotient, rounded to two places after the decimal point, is 0.99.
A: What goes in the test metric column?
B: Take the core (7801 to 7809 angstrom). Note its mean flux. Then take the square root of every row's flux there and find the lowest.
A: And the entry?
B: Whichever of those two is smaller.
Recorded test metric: 1.71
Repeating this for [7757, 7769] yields 1.71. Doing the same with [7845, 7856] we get 1.69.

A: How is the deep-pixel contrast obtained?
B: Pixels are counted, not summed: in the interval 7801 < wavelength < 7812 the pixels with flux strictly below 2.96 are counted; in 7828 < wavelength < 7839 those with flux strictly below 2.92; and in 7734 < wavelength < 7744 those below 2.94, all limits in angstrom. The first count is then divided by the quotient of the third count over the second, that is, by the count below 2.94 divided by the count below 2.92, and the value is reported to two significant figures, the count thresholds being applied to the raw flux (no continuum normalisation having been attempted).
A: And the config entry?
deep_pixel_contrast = 3.0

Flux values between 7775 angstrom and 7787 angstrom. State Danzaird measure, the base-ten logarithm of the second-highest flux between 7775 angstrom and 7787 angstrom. 0.483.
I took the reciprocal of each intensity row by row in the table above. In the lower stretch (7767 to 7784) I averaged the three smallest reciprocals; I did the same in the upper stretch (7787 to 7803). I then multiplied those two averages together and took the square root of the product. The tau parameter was 0.330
